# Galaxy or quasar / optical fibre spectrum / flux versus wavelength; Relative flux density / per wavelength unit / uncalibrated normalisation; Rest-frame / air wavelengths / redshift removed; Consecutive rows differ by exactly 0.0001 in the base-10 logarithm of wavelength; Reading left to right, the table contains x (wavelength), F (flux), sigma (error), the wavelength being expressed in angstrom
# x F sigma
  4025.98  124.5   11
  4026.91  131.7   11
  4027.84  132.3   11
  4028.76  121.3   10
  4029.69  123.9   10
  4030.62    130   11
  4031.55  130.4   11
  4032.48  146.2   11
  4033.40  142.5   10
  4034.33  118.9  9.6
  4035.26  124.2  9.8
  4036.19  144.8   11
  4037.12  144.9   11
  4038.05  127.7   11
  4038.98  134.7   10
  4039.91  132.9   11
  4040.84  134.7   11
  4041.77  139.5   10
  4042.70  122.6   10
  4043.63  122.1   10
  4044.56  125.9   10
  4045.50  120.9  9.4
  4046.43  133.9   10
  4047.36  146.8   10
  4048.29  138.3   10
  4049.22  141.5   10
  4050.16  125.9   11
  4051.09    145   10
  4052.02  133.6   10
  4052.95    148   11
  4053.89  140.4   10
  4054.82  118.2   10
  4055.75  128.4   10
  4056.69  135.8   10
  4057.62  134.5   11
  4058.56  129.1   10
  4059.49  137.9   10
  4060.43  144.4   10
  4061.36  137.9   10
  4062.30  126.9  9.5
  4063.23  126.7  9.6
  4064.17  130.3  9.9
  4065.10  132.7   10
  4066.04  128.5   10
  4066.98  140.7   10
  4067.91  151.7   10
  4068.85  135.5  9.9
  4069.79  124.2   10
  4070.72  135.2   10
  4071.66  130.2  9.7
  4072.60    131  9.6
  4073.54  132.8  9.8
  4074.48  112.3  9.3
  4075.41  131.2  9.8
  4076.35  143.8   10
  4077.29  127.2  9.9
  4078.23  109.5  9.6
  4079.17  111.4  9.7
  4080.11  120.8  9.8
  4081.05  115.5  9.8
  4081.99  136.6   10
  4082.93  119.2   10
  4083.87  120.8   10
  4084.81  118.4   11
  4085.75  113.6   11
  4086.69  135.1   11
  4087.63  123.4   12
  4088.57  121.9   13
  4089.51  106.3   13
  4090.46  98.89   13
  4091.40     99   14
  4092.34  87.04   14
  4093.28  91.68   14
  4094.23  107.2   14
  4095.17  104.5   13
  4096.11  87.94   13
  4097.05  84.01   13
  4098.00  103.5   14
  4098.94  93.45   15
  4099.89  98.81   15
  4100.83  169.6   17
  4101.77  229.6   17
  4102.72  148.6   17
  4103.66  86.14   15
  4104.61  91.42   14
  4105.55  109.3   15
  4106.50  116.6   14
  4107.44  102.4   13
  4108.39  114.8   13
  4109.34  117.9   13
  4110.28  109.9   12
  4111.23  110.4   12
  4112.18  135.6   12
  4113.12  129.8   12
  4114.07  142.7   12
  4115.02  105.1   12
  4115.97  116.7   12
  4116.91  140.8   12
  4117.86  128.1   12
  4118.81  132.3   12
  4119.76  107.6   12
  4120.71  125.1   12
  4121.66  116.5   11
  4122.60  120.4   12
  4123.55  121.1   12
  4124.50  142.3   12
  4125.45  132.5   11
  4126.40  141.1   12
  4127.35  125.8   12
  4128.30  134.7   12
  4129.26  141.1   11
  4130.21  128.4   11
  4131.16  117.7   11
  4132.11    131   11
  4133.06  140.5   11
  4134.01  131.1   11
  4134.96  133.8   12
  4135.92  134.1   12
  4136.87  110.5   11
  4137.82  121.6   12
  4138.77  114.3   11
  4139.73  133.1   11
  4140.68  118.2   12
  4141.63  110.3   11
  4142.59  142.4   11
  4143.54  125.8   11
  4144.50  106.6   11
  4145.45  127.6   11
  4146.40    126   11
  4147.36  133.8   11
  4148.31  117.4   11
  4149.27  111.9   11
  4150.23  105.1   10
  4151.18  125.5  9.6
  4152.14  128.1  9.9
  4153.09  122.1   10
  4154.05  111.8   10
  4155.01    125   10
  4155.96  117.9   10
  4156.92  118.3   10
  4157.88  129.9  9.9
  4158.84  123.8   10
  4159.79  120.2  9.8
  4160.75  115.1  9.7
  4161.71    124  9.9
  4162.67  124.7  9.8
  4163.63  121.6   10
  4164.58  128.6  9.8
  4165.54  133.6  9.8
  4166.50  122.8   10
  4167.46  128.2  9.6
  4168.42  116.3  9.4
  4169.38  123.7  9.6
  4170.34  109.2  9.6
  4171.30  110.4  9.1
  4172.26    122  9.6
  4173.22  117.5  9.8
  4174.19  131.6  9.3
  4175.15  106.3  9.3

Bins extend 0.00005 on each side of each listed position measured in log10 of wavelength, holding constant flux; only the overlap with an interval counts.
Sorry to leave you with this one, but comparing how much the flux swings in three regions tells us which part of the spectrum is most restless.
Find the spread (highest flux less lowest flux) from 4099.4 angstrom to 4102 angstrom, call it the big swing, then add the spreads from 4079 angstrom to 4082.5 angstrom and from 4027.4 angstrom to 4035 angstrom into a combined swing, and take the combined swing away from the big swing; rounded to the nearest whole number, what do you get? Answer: 78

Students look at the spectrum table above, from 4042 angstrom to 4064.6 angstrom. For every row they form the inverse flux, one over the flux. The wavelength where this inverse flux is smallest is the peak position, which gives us 4052.95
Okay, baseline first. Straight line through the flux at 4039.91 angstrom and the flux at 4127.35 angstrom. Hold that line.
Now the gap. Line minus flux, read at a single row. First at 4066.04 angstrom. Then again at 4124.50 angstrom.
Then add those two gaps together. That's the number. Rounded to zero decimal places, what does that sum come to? -14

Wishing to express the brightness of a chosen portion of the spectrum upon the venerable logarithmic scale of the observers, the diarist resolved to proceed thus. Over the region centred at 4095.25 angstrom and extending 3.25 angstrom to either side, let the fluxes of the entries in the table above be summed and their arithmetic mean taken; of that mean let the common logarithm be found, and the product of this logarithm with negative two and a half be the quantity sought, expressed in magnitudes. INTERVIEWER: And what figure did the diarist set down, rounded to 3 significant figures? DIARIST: -4.95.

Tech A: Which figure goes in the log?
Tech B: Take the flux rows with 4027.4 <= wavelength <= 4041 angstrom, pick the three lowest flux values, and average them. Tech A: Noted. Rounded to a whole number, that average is 121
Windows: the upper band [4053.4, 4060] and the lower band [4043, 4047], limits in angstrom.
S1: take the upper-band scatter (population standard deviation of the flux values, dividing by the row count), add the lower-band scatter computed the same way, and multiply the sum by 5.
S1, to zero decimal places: 60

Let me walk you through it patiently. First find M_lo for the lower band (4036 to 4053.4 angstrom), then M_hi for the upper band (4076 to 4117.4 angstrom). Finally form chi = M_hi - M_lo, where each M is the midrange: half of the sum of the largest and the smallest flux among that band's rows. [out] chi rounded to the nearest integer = 22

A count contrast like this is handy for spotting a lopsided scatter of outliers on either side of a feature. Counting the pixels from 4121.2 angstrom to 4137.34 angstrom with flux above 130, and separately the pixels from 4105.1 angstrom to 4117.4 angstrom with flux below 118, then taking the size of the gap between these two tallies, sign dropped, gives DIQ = 1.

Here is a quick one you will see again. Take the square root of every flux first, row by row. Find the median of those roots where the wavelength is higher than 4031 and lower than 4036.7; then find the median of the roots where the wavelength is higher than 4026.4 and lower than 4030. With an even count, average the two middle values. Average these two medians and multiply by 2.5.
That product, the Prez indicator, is 28.7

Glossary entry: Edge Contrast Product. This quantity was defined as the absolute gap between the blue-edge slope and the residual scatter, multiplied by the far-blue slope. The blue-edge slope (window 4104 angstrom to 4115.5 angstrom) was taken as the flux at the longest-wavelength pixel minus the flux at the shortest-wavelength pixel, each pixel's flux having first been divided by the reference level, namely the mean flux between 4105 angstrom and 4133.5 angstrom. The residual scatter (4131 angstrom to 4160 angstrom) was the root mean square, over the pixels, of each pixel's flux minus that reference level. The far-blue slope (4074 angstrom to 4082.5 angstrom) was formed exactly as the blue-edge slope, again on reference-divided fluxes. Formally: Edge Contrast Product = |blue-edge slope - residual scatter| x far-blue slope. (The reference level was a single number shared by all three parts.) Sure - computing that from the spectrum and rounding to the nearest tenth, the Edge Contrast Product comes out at 1.8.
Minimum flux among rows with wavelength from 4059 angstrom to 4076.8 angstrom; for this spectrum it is 112.3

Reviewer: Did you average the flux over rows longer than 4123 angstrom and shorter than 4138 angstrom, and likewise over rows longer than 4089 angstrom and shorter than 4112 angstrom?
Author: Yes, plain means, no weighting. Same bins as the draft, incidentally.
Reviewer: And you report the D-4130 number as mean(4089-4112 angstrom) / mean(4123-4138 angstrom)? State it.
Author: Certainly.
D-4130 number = 0.85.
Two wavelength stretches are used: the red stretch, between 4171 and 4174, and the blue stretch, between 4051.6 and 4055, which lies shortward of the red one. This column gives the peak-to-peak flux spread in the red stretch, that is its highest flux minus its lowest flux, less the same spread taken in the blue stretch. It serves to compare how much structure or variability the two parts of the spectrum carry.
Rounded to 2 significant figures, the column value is -18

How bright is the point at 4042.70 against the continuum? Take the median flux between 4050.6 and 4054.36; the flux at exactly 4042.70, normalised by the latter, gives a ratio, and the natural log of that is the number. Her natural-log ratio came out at -0.15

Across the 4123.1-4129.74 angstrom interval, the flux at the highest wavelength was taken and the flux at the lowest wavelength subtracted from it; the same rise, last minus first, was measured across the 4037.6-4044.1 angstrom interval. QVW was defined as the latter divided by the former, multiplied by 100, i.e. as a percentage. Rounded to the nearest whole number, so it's -28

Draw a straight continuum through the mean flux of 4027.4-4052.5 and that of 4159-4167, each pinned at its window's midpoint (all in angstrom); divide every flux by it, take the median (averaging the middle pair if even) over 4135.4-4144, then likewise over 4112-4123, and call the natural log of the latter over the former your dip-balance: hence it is 0.03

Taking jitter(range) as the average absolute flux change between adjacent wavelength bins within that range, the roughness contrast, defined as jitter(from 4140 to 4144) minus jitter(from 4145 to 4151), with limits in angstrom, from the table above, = 11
